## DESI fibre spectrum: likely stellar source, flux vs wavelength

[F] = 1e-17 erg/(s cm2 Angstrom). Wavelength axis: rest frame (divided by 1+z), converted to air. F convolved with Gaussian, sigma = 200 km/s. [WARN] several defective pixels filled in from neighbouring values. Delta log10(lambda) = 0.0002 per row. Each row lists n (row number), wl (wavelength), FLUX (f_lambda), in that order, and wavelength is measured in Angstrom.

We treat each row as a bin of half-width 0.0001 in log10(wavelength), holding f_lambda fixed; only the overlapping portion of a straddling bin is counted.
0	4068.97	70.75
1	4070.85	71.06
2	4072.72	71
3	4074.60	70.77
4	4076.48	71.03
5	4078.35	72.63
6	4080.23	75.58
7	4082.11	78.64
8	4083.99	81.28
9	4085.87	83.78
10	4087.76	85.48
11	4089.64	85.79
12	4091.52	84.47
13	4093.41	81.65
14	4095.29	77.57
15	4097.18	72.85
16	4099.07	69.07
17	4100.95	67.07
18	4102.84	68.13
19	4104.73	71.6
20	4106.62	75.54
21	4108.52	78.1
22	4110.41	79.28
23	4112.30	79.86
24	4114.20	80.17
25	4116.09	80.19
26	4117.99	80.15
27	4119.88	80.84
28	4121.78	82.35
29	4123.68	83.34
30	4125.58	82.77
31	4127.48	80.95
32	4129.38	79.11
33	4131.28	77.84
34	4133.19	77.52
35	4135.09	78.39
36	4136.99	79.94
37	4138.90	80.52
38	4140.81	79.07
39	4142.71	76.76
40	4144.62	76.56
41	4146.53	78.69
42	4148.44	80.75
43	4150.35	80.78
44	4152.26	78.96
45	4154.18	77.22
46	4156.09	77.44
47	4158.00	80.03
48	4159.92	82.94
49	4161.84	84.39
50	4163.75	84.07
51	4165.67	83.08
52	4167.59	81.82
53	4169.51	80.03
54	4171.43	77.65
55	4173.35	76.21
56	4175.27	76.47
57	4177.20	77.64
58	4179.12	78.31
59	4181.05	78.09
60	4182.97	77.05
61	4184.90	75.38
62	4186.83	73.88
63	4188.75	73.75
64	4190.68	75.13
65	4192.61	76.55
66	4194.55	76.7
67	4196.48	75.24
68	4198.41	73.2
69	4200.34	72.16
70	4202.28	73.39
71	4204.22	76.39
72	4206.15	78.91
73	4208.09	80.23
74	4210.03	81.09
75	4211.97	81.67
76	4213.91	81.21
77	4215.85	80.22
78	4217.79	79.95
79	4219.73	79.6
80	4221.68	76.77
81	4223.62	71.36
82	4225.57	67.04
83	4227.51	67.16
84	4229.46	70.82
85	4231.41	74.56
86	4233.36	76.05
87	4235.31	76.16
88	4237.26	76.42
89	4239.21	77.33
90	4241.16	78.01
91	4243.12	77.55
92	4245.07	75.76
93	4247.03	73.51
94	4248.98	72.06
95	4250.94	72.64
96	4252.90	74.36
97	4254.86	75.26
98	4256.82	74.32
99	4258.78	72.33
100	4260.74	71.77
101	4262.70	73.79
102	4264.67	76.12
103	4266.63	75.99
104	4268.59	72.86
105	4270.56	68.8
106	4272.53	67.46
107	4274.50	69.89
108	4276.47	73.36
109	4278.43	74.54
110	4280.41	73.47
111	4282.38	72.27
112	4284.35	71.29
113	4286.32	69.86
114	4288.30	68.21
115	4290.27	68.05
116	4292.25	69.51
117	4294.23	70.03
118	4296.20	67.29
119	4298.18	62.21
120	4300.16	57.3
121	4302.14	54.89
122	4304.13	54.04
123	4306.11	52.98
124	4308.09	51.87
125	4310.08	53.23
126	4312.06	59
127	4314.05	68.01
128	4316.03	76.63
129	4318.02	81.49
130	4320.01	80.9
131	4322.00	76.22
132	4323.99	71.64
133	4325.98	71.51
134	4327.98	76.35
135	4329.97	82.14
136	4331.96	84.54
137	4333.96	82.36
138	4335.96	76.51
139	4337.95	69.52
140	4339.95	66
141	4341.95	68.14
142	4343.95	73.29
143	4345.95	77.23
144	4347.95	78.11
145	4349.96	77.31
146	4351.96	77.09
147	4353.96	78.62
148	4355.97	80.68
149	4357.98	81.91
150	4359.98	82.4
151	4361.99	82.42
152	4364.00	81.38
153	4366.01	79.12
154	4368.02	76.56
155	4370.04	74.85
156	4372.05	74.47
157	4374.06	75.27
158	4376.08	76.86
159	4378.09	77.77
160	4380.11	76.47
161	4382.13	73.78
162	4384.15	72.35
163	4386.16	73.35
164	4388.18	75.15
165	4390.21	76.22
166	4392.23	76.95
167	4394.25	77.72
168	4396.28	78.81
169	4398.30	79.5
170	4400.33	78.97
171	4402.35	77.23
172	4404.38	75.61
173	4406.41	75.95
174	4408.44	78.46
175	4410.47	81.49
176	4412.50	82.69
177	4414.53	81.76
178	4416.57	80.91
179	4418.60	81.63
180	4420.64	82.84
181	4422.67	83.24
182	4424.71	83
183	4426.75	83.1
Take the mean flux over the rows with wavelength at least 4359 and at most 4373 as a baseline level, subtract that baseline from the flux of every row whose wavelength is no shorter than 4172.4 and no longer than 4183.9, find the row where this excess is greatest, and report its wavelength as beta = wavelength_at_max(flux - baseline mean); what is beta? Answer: 4179.12 Angstrom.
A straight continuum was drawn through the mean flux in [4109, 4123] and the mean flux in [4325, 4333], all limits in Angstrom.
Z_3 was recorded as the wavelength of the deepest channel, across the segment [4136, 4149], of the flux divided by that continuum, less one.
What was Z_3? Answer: 4144.62 Angstrom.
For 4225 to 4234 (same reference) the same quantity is 4225.57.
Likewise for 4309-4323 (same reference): 4310.08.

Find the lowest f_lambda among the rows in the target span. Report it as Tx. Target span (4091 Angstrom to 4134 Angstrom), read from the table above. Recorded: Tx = 67.07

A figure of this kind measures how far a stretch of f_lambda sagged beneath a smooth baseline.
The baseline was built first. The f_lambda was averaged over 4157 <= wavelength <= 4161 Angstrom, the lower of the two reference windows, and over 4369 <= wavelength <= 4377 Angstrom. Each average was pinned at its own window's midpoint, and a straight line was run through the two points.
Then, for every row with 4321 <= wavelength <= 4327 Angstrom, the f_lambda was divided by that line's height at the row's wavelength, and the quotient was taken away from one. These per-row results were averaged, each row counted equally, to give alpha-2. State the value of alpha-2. 0.05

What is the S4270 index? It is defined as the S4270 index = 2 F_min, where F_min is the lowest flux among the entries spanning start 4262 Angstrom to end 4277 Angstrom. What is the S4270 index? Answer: 135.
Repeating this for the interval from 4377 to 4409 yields 145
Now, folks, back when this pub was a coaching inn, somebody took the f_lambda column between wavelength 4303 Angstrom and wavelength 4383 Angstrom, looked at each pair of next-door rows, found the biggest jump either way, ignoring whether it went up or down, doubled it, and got 18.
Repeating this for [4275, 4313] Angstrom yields 12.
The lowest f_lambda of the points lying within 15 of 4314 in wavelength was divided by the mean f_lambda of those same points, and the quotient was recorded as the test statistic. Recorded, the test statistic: 0.789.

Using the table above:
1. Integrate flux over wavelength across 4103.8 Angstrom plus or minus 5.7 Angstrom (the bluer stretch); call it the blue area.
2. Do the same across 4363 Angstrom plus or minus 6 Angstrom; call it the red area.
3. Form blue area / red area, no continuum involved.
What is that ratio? 0.84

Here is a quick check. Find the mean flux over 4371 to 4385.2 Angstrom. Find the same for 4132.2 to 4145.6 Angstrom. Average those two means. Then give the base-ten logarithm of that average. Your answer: 1.886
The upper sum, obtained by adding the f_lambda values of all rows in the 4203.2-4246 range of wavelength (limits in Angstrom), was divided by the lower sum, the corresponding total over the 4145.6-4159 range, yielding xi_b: 3.0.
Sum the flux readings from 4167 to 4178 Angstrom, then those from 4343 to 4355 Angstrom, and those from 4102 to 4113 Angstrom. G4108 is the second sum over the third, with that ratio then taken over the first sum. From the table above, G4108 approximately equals 0.0022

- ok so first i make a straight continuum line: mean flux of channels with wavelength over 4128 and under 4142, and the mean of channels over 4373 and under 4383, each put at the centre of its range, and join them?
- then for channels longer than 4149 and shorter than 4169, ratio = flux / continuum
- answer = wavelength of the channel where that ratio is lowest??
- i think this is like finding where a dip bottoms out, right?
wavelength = 4154.18 Angstrom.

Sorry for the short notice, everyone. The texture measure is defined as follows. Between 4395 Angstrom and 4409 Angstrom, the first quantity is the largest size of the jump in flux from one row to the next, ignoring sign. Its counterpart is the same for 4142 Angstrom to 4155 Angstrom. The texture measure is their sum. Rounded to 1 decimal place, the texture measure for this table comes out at 4.6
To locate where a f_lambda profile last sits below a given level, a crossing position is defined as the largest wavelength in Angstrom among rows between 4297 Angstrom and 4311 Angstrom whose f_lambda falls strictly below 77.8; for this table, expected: 4310.08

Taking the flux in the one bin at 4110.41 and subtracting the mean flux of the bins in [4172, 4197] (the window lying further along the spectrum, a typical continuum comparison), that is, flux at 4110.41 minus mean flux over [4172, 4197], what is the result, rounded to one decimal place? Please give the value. 3.1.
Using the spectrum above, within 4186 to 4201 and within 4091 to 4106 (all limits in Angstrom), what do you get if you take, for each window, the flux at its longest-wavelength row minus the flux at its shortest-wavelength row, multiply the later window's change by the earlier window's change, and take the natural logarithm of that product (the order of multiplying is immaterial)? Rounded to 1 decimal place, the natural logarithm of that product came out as 3.1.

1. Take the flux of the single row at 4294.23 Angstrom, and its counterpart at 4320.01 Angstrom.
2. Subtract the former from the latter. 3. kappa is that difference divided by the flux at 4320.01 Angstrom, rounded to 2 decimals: 0.13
